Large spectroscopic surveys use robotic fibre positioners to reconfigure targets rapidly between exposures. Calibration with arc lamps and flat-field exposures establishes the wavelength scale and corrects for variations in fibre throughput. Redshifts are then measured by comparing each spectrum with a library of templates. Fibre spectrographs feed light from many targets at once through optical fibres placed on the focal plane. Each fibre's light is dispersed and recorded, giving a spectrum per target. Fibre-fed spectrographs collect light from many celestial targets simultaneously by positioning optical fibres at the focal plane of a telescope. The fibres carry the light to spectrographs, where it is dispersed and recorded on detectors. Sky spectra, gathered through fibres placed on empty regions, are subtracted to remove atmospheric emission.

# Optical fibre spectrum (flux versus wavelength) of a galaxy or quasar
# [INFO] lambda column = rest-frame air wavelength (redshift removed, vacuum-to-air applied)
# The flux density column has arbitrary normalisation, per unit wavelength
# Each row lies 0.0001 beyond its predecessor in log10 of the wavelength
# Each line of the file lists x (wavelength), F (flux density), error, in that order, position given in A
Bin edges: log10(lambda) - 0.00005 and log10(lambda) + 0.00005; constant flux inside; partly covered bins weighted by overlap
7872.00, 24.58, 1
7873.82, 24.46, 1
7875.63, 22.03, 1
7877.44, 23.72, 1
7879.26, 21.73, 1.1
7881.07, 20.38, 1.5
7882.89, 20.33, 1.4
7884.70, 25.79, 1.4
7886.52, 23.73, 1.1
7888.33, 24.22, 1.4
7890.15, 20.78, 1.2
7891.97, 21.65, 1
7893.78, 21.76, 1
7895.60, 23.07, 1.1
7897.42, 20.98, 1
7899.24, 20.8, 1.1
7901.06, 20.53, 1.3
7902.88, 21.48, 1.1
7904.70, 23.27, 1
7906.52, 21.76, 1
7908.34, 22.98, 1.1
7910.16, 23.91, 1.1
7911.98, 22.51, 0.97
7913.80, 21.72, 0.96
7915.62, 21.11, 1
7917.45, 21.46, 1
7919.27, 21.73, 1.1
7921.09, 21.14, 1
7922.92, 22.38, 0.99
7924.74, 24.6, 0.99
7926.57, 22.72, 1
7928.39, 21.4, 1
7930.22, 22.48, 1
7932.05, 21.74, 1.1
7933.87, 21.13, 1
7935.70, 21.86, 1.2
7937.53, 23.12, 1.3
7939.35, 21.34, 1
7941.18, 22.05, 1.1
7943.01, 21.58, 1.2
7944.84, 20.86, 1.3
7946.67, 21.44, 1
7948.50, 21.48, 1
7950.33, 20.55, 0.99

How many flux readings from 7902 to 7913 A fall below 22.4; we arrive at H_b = 2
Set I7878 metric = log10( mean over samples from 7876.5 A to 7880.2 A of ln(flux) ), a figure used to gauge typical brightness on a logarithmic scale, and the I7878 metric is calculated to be 0.495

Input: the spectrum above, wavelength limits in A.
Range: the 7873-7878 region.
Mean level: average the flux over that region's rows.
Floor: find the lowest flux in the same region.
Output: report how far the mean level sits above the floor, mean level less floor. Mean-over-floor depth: 1.37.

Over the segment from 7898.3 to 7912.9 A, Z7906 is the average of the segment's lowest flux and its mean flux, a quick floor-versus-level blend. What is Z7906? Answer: 21.3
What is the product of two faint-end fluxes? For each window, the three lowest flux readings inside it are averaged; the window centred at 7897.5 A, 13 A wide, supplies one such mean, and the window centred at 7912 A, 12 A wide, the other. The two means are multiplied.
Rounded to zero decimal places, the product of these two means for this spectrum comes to 445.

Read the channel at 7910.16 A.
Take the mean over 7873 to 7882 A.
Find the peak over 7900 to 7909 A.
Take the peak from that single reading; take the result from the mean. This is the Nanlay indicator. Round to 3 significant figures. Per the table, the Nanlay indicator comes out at 21.8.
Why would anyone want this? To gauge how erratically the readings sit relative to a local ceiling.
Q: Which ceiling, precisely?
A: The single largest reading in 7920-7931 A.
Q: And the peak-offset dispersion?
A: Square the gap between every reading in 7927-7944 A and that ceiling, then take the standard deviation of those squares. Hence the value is 3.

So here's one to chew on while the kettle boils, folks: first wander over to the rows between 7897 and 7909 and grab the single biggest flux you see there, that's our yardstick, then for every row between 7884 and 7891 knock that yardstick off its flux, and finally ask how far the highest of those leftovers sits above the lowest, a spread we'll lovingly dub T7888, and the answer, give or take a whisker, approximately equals 5.0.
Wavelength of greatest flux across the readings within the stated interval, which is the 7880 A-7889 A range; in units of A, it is 7884.70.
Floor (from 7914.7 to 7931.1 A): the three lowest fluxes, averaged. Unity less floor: -20.2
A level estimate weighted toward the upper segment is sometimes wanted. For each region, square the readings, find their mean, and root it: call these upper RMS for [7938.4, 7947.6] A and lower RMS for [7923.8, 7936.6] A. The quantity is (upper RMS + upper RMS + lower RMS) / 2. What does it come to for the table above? 32.6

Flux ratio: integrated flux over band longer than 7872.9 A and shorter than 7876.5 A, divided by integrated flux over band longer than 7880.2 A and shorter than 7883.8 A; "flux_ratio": 1.14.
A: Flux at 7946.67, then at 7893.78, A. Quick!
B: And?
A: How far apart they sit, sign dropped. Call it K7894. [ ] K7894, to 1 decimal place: 0.3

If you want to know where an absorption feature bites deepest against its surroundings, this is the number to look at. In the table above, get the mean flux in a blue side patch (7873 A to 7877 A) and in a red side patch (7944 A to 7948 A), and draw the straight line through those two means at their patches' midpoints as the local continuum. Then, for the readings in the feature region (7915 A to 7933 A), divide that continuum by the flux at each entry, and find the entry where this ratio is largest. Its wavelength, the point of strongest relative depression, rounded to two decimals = 7915.62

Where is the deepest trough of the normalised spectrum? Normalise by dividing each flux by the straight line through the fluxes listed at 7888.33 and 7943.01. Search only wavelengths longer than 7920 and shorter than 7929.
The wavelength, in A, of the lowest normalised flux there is 7921.09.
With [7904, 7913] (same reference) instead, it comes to 7906.52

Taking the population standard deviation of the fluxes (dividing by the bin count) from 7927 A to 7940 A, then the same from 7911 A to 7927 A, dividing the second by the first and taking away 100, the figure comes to -98.4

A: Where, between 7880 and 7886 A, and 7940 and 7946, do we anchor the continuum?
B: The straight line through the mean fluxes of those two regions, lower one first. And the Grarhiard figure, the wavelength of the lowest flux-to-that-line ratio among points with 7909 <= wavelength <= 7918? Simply 7915.62 A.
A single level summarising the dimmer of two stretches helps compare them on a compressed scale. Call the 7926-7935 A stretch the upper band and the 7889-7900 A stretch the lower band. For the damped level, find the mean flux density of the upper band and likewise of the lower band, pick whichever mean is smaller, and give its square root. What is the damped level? 4.64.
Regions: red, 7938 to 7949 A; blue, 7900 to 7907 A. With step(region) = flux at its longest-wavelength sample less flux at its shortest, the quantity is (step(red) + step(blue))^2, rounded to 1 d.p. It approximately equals 1.9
